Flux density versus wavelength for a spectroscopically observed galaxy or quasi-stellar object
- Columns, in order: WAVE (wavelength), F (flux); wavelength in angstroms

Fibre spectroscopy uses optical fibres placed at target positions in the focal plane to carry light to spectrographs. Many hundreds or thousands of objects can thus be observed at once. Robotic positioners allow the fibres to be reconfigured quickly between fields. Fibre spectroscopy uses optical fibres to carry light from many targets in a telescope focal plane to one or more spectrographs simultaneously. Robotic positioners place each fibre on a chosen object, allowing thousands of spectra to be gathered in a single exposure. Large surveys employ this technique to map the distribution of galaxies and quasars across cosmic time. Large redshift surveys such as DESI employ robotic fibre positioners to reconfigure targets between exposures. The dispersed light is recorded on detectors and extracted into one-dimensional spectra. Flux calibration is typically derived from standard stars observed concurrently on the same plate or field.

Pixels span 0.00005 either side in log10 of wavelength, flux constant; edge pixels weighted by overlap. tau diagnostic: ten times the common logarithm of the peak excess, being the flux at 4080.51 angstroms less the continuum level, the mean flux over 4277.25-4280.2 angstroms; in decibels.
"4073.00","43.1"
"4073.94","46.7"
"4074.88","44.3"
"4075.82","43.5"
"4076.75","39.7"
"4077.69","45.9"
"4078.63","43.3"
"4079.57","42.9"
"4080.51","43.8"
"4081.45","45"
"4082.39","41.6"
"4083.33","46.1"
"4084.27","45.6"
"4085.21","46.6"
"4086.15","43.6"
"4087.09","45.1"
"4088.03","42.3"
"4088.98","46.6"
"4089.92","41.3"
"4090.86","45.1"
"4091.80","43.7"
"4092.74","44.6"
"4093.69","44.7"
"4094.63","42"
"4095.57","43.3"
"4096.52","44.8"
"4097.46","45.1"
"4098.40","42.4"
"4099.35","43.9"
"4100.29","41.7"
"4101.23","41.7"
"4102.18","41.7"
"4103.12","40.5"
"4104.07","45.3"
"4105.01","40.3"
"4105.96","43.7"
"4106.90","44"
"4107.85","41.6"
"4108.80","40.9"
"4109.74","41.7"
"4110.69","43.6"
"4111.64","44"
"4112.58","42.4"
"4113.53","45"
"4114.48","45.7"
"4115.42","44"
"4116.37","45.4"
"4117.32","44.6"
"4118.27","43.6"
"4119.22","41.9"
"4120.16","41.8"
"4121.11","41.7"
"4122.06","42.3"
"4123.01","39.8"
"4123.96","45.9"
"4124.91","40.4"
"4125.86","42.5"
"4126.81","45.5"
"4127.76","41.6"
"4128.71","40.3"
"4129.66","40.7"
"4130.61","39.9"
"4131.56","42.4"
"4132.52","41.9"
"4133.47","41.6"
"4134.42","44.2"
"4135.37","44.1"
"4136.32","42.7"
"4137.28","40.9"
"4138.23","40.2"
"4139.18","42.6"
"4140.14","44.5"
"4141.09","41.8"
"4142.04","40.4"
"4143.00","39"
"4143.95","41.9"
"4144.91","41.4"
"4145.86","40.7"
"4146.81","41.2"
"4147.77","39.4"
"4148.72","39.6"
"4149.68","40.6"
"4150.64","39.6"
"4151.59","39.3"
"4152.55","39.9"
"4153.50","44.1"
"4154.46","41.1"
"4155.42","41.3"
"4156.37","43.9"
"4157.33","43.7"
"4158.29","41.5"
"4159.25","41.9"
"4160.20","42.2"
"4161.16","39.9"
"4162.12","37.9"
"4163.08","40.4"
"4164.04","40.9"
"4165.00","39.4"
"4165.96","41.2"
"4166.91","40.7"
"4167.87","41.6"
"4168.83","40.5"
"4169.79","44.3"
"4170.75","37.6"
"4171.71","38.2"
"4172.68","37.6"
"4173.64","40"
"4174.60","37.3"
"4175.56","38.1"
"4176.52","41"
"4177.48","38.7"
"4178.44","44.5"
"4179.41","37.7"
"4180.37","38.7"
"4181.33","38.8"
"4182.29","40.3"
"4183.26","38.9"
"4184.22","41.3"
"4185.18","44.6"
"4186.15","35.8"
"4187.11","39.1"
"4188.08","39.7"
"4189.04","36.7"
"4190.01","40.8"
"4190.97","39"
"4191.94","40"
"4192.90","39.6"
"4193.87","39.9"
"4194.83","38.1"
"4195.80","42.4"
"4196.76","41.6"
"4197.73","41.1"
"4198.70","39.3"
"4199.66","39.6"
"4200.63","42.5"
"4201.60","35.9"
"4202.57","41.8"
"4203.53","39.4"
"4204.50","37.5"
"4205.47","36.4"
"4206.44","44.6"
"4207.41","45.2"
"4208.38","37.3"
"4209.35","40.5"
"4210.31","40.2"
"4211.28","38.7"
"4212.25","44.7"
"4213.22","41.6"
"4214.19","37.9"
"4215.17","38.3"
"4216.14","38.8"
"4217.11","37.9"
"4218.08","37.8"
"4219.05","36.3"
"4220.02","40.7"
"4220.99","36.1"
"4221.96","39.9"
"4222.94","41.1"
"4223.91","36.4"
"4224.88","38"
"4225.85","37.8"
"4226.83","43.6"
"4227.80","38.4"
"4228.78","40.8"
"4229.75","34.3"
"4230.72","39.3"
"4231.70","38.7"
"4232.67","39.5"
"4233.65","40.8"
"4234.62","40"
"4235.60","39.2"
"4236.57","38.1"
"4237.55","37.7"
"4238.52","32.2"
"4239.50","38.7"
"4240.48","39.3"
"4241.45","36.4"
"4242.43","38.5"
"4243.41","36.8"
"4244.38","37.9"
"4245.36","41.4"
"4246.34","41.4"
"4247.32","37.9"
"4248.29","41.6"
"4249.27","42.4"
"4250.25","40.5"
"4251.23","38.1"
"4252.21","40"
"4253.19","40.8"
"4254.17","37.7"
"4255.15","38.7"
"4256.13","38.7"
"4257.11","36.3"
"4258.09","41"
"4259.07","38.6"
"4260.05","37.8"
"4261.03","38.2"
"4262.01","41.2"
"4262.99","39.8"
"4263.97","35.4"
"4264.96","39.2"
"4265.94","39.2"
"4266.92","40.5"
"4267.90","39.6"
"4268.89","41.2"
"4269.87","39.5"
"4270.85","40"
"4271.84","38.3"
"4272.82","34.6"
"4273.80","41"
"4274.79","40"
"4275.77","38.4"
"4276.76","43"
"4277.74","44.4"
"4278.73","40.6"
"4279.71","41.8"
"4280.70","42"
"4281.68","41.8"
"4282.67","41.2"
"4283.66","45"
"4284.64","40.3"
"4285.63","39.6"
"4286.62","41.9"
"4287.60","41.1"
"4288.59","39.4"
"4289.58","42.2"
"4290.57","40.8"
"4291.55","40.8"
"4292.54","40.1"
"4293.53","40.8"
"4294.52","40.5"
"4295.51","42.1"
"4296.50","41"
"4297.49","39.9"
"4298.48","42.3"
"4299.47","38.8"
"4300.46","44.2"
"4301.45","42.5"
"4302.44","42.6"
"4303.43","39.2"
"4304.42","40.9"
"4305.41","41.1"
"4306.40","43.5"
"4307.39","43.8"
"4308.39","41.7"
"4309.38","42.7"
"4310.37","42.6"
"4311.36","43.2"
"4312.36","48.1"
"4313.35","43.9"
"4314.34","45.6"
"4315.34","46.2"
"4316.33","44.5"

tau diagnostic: 2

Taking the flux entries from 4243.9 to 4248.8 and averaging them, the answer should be 40.0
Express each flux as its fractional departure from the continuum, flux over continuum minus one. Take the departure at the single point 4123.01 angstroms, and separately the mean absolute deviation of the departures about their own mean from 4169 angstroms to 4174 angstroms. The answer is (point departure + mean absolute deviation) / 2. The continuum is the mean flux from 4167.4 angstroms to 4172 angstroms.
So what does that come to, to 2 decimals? 0.02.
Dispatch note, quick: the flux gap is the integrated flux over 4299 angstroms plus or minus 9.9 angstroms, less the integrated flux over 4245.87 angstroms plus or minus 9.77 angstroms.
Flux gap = 62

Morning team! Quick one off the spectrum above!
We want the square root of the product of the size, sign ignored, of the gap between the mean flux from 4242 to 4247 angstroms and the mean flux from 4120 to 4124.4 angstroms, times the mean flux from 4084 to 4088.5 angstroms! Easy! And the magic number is 11.8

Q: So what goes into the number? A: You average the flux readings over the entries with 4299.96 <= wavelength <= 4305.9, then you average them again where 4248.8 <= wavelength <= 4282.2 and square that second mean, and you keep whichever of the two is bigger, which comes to 1577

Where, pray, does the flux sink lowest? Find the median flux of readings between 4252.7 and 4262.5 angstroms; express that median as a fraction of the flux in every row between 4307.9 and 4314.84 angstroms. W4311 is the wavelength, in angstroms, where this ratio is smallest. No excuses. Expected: 4312.36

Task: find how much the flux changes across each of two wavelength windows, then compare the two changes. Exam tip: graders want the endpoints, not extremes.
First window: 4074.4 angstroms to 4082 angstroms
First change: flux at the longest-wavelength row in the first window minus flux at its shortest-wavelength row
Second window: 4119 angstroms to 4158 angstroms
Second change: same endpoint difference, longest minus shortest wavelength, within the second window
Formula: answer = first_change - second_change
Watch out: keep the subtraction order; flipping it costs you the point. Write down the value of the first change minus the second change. -1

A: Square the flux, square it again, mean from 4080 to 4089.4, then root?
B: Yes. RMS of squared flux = 2000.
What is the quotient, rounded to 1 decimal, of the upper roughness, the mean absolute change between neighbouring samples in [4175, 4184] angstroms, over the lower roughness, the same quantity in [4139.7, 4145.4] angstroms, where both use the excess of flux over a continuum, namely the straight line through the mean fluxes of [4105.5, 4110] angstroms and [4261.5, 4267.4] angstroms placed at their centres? 1.5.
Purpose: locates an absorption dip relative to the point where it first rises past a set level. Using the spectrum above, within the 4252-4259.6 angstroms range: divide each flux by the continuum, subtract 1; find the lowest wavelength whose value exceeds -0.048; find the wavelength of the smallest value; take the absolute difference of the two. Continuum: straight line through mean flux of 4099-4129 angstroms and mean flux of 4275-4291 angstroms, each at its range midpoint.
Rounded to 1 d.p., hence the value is 4.9 angstroms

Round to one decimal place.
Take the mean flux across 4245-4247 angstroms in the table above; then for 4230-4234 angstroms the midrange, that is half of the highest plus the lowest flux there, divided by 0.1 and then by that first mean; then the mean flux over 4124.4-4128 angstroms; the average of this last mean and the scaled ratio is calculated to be 26.1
